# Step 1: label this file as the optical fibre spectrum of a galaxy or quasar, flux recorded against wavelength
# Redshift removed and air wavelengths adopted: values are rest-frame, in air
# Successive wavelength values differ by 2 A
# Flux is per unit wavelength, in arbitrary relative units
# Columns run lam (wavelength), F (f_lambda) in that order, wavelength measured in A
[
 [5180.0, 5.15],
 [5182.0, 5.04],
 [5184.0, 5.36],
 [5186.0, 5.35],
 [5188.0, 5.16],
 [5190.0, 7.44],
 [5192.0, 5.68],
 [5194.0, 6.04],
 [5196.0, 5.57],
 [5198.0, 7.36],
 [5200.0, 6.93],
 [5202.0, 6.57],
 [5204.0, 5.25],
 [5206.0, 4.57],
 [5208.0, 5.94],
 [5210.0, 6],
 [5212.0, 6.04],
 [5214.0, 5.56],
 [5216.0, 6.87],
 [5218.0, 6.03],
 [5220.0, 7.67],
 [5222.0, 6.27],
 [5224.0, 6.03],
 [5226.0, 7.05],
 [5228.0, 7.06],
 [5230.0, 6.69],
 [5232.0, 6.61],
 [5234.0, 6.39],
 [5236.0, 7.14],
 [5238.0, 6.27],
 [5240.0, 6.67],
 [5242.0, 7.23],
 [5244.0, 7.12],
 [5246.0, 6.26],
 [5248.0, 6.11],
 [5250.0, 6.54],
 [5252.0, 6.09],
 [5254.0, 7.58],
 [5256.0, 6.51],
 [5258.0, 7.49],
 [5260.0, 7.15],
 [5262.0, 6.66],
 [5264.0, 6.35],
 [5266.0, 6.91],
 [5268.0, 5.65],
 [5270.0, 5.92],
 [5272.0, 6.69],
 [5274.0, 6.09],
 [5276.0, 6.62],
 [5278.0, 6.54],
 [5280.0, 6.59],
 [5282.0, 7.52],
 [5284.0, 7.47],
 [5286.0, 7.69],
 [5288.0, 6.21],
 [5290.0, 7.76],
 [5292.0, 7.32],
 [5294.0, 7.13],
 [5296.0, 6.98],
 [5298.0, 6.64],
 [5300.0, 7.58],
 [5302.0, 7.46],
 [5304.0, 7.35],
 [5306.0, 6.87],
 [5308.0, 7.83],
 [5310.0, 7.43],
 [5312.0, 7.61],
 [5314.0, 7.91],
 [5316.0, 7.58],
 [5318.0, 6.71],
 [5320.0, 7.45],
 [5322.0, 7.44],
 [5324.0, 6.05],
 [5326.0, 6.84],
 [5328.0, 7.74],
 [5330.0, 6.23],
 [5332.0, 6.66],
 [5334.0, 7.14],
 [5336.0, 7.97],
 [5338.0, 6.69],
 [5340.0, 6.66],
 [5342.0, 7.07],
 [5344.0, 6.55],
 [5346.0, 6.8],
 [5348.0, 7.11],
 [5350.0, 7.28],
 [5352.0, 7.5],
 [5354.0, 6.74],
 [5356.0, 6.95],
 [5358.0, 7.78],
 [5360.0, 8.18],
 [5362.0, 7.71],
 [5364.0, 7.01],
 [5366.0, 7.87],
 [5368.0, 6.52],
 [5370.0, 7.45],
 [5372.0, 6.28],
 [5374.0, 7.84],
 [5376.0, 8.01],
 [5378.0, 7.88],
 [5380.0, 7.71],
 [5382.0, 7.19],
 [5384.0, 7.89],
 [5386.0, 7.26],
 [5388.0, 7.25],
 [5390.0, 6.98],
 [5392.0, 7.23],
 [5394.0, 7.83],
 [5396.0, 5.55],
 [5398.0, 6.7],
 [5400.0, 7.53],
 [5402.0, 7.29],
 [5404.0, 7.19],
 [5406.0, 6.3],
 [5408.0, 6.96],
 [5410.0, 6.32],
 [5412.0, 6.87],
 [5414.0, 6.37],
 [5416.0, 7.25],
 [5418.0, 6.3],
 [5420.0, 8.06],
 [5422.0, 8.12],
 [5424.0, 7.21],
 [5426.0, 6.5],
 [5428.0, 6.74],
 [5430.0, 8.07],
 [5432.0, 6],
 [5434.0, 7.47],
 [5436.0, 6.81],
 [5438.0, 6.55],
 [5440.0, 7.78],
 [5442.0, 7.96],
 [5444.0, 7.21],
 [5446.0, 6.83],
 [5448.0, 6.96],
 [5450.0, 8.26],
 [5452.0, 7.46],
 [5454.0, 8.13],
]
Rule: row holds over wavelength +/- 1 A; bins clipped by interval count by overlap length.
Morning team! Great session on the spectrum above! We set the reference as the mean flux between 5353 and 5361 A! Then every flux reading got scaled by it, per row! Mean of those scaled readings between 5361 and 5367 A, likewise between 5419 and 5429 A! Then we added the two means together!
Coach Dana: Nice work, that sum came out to 2.00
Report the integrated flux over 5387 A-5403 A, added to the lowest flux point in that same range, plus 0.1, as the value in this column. 118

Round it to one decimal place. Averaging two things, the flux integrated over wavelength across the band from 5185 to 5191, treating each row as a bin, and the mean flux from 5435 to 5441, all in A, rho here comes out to 21.5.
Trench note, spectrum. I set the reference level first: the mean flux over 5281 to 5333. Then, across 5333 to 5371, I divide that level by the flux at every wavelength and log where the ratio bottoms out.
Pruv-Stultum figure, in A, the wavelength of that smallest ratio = 5360.0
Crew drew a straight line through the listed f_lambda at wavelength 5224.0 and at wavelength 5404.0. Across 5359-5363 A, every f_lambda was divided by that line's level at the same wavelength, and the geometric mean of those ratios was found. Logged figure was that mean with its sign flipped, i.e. -1.15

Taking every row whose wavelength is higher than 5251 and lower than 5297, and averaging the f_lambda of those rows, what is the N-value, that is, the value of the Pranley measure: 6.82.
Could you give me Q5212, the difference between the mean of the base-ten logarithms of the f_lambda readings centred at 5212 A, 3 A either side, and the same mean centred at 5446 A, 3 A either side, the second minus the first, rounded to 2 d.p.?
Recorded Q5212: 0.08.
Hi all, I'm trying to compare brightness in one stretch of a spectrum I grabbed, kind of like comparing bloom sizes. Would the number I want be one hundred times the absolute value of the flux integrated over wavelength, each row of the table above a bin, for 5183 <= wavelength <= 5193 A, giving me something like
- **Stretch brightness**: 5798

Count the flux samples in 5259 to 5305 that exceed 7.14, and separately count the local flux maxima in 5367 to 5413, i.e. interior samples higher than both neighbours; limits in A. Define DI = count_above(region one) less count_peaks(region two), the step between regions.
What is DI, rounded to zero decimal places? 3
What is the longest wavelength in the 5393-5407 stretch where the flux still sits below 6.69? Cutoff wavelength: 5406.0 A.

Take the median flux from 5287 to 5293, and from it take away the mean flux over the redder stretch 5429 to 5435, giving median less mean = 0.1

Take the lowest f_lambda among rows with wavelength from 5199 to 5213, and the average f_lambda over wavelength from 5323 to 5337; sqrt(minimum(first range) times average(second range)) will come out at 5.63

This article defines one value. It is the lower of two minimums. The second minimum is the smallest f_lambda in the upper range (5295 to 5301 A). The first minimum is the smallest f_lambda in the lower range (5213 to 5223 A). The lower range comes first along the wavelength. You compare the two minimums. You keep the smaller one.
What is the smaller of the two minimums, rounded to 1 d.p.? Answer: 5.6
